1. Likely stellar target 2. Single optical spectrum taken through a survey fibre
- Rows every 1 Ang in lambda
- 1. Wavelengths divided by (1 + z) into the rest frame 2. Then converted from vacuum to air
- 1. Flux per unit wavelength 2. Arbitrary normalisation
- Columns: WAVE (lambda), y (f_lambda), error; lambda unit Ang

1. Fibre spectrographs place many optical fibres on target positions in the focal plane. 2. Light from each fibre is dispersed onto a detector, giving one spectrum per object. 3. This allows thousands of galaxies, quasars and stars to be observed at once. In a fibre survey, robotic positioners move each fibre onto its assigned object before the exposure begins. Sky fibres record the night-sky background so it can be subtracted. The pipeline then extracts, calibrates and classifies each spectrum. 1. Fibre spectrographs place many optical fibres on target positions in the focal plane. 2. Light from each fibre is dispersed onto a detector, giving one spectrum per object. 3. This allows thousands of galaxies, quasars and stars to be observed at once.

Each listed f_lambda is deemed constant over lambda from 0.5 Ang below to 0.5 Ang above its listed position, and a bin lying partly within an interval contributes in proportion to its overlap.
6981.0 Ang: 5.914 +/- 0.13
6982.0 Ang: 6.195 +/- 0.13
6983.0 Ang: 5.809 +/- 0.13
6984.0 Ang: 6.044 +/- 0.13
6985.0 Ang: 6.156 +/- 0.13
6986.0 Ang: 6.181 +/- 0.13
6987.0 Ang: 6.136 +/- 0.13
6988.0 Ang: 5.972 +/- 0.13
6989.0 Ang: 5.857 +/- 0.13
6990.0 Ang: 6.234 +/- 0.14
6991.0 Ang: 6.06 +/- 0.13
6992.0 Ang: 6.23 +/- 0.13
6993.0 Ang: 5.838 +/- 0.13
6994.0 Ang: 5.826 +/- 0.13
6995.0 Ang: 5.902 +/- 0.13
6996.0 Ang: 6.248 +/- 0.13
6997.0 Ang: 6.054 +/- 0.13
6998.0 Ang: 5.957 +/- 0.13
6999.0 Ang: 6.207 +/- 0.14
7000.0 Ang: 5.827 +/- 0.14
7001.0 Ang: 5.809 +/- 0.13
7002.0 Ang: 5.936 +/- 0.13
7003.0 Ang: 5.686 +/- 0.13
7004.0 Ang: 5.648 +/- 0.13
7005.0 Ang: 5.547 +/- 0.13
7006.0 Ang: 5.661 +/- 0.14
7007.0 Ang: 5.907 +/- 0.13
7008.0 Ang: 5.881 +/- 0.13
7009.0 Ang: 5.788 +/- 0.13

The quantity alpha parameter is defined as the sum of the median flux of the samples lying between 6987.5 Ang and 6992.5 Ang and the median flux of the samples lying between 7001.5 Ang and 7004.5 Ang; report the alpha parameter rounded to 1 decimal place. 11.7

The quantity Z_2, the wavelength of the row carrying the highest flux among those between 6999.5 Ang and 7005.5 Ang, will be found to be 7002.0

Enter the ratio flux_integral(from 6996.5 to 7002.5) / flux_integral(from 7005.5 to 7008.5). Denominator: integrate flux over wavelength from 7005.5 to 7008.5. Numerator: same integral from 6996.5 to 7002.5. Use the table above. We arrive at 2.1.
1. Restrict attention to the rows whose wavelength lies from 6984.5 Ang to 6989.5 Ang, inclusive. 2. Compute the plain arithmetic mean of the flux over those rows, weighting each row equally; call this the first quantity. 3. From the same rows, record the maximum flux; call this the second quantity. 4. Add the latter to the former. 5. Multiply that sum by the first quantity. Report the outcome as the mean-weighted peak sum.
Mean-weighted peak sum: 74.2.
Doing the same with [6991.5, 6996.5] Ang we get 73.6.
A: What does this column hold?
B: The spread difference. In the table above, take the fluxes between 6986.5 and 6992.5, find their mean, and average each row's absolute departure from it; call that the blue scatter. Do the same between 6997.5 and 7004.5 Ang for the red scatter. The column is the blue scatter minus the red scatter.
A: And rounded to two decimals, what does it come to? -0.02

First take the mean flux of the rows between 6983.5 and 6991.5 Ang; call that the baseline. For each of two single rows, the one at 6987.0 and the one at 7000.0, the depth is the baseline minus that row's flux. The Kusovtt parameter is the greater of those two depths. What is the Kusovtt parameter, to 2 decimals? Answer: 0.25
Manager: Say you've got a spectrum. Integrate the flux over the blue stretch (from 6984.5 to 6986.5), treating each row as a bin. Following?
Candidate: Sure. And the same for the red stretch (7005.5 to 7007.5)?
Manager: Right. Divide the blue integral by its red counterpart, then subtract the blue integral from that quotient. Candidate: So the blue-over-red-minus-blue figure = -11.3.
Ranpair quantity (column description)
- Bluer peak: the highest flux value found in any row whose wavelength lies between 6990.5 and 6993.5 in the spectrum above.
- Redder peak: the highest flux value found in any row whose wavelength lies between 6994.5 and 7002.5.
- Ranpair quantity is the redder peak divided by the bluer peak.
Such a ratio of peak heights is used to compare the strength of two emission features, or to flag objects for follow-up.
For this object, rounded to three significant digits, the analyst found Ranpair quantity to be 1.00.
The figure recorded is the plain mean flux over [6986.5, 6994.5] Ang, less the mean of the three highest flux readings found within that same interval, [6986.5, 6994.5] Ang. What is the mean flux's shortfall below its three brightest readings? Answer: -0.181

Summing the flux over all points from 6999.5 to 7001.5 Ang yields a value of 11.6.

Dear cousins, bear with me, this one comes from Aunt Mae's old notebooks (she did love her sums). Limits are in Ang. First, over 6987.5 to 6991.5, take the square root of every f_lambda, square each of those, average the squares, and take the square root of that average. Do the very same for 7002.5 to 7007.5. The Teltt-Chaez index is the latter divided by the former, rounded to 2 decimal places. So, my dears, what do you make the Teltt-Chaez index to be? 0.97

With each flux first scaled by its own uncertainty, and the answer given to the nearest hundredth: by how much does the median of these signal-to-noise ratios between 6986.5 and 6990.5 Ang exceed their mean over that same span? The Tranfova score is -0.18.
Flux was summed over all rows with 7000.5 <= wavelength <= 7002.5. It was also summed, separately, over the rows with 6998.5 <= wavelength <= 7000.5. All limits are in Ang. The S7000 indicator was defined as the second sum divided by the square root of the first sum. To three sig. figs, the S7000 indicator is 3.51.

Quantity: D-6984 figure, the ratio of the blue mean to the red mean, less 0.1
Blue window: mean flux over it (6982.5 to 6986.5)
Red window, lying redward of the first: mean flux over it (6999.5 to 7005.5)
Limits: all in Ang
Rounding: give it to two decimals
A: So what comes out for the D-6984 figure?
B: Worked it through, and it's 0.95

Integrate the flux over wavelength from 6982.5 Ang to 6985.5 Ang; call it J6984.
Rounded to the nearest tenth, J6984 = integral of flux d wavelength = 18.0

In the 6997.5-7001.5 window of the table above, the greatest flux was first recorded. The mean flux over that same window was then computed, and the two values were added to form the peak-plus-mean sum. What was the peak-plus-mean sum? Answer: 12.2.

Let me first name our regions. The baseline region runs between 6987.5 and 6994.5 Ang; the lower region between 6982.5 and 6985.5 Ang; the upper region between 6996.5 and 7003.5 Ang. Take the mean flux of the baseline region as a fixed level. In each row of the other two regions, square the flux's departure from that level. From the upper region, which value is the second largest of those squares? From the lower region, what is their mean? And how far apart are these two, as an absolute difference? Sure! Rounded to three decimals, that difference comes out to 0.021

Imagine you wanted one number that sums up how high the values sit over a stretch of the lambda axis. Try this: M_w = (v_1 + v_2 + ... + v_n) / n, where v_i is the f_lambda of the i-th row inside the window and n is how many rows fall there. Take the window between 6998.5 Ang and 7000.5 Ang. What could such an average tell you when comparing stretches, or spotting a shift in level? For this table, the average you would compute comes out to 6.02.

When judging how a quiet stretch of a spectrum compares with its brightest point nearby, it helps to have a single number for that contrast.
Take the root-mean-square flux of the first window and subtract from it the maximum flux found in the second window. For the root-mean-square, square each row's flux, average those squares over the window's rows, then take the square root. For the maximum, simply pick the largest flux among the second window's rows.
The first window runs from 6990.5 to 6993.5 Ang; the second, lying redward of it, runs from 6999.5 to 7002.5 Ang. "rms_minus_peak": 0.11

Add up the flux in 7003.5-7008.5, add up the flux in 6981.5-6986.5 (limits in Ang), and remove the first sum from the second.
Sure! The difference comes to 1.7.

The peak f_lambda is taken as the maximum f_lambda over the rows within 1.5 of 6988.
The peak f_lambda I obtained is 6.136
